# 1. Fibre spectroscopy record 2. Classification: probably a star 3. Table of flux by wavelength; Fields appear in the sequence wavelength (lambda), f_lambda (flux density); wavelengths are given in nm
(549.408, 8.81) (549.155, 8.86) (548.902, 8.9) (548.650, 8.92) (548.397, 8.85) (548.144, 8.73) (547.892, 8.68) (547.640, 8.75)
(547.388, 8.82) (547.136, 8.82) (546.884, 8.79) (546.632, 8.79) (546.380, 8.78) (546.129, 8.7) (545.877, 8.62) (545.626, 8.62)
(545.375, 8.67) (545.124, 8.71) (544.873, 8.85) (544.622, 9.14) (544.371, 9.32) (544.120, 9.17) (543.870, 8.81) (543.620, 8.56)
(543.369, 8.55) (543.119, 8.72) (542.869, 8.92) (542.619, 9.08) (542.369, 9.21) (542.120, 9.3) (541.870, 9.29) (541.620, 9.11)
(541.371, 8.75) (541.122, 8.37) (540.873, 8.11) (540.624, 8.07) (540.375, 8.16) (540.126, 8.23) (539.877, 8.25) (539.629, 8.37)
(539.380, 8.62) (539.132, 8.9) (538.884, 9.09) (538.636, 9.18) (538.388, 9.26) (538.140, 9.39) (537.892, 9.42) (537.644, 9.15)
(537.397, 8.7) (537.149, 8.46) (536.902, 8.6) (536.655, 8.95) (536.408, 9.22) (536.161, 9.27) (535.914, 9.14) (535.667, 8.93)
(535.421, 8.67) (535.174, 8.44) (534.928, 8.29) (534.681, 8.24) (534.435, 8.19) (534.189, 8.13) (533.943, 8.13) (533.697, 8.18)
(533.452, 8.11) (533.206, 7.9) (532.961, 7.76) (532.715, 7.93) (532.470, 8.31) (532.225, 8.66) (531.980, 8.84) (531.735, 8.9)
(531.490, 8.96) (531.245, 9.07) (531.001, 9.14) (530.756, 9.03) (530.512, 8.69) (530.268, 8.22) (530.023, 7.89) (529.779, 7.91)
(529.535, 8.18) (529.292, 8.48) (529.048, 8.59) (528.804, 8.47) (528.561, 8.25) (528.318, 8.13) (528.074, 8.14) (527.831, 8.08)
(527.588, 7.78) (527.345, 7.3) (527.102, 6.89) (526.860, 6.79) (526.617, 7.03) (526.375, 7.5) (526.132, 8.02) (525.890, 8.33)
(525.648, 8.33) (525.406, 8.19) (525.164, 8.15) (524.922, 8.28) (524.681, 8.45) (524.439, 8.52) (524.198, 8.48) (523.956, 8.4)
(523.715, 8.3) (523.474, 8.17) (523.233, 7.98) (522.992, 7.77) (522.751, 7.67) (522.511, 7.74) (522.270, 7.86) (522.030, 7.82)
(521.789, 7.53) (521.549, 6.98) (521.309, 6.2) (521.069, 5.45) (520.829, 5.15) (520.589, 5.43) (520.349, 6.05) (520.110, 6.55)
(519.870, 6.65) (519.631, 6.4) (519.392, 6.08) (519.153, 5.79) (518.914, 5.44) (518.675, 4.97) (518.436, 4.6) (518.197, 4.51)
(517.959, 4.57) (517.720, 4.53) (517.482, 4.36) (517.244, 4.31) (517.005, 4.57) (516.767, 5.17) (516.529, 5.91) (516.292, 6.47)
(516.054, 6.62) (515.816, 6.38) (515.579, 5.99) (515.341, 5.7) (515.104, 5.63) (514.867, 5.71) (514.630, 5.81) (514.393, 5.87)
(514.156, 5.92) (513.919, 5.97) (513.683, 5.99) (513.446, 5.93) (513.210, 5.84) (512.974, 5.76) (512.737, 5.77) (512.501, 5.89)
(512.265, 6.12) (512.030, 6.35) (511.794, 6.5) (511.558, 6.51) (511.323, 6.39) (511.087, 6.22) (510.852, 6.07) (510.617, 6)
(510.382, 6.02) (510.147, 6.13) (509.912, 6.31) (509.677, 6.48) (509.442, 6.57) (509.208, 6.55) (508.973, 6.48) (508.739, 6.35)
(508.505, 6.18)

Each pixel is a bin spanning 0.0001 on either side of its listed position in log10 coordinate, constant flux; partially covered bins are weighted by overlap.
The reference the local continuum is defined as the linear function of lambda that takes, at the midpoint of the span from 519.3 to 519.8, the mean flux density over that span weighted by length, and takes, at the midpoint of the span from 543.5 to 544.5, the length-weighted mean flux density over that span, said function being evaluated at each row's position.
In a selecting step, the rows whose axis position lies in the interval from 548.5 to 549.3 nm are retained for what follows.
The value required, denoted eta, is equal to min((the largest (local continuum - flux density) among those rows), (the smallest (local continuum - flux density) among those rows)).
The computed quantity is 0.6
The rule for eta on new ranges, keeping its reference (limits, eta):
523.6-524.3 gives -1.7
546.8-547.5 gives 0.5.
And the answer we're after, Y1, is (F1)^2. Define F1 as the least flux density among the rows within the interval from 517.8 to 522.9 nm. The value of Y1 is 20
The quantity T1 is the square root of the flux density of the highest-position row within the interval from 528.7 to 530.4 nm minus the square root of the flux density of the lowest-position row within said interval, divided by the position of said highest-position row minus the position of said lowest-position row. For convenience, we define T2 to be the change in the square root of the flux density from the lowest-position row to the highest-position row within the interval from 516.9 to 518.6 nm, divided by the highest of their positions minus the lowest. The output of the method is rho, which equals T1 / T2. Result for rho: -6.0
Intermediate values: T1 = -0.03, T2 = 0.00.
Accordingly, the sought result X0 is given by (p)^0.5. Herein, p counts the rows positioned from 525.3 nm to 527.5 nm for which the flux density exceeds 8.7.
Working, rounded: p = 0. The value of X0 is 0.0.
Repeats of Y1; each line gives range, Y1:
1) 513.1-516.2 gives 32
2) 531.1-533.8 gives 60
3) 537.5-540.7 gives 65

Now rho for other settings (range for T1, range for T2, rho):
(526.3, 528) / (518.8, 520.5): 0.8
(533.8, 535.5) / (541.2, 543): 3.3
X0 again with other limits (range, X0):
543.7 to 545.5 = 2.4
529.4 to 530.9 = 1.0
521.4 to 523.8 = 0.0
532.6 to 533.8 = 0.0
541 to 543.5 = 2.8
